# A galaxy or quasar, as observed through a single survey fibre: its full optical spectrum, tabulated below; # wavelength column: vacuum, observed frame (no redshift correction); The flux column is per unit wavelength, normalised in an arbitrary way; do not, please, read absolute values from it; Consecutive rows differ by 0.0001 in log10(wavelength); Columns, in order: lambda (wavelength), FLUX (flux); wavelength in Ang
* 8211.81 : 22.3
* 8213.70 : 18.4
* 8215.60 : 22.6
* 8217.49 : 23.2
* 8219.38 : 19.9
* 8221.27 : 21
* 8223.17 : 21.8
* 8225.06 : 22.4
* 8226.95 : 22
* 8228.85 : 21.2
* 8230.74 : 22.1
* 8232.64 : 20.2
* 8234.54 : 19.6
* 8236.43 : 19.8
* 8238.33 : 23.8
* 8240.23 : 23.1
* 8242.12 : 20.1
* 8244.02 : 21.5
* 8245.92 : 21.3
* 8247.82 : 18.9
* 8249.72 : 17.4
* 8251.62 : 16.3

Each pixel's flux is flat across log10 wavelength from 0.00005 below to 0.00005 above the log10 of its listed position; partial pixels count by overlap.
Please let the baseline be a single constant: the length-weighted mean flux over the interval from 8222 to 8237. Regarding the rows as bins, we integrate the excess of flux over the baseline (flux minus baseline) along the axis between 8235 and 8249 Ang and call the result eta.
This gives -1.0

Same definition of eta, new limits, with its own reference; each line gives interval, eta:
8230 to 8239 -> -1.6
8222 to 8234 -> 4.4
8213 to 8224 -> 0.4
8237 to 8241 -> 7.8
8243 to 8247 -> 0.5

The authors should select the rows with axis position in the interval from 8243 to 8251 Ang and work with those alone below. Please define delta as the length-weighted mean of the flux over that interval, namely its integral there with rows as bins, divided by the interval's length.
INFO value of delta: 19.6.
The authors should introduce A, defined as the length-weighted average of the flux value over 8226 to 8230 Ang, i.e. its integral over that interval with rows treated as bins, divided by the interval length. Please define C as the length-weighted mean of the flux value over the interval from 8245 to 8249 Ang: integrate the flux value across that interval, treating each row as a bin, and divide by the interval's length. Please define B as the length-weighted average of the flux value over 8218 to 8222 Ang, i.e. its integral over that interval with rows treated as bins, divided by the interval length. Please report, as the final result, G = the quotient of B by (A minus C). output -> 12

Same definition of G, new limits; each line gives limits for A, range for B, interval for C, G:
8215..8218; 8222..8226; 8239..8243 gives 20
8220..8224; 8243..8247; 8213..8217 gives 62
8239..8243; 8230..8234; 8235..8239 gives 53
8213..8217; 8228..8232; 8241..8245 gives -875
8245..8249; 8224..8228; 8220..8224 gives -17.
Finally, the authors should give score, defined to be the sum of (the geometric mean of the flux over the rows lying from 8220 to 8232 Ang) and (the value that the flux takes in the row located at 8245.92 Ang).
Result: 43.0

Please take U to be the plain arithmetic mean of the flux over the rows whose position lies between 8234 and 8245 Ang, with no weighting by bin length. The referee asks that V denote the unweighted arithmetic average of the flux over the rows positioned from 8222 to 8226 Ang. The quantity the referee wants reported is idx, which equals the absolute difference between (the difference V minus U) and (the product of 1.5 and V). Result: 32.4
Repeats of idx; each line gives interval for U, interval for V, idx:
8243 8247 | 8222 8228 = 32.4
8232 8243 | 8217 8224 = 31.8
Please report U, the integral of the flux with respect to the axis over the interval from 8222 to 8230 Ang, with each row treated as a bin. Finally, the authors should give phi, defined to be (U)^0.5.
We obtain 13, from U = 175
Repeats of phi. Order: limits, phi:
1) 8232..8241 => 14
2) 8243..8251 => 13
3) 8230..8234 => 9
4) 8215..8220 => 10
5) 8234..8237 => 8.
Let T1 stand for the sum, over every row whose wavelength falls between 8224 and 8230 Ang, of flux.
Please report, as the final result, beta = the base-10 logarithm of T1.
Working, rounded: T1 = 65.6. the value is 1.82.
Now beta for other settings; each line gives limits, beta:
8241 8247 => 1.80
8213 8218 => 1.81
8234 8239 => 1.80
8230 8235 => 1.79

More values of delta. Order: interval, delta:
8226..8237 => 20.9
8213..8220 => 21.2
